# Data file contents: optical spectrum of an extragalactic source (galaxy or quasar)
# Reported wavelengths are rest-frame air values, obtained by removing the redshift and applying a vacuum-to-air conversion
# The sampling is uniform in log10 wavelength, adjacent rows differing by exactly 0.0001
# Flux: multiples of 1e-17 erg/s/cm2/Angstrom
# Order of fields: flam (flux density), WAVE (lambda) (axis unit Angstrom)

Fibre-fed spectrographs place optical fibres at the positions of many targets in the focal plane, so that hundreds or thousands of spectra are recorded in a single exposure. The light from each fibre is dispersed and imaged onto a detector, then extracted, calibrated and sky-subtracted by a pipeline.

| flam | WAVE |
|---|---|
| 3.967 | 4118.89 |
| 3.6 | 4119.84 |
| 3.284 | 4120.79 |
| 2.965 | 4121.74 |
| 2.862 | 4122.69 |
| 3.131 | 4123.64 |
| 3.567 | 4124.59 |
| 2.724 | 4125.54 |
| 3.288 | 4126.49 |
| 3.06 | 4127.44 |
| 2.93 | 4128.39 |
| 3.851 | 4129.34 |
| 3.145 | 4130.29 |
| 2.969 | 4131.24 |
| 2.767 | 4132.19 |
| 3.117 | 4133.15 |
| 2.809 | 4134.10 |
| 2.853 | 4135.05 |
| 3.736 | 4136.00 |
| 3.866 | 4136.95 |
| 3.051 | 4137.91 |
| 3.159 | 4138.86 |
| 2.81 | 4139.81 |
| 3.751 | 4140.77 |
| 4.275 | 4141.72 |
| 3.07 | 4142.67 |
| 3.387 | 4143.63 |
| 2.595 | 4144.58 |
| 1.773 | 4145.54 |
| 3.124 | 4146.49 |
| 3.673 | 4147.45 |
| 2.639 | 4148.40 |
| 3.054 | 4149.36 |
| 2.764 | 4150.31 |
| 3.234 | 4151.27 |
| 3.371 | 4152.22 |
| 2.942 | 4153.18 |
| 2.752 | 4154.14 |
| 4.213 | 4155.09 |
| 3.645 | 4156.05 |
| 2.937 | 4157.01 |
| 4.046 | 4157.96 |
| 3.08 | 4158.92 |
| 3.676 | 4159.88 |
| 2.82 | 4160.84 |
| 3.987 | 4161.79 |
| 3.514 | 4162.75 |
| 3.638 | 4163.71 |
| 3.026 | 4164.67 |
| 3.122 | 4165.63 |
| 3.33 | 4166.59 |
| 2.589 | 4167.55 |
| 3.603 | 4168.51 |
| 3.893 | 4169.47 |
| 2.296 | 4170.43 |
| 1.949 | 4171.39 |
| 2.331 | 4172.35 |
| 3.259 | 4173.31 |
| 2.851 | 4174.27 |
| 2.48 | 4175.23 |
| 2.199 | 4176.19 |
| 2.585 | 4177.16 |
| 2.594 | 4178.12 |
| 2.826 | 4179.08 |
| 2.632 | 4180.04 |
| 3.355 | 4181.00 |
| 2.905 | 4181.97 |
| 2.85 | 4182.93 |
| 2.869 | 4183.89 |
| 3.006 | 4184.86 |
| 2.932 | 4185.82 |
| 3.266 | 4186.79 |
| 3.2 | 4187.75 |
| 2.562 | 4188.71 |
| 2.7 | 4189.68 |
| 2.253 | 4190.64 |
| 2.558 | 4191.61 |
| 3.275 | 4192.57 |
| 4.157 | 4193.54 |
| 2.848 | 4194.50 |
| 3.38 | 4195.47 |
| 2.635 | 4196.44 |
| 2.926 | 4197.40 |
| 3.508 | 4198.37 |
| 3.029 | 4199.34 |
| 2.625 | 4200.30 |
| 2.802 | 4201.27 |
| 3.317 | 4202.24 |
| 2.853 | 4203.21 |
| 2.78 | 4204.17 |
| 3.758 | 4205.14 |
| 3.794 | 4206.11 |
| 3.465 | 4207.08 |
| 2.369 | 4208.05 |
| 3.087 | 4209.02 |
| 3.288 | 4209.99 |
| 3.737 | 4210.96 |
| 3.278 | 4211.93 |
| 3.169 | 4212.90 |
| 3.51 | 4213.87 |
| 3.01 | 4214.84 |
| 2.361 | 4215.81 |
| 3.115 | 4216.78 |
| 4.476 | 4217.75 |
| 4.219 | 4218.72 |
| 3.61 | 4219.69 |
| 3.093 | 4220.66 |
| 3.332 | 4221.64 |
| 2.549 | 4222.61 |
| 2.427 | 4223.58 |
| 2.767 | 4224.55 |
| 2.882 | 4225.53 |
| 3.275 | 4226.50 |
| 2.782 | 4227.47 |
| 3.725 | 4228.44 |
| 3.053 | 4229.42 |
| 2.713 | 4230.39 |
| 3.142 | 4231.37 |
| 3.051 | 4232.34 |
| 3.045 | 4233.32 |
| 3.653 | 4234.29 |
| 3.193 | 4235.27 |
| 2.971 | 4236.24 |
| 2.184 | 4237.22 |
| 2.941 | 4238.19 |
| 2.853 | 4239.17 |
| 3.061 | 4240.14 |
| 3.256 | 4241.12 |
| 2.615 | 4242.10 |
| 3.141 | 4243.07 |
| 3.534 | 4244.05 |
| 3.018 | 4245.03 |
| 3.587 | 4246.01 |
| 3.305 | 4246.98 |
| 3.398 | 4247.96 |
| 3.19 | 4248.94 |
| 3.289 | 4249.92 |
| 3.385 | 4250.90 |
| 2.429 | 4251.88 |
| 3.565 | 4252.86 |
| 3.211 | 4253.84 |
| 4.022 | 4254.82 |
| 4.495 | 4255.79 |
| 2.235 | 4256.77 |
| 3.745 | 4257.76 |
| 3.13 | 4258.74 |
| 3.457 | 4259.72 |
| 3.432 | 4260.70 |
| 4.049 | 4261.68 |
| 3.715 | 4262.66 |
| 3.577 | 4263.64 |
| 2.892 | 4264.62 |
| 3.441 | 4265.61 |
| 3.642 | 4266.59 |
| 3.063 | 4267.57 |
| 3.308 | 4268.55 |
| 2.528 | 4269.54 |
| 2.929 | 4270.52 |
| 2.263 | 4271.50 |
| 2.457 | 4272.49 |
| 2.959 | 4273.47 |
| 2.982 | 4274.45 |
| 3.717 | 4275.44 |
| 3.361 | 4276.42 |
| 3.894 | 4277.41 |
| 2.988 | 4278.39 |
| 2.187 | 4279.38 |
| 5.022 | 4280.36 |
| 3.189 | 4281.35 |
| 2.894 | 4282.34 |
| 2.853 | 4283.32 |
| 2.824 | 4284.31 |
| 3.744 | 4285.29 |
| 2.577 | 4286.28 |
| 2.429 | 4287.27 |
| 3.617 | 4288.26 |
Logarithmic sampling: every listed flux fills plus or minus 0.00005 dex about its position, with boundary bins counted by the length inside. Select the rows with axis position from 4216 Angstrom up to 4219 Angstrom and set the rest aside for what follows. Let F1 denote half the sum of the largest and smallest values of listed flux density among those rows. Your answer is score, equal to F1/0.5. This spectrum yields 7.59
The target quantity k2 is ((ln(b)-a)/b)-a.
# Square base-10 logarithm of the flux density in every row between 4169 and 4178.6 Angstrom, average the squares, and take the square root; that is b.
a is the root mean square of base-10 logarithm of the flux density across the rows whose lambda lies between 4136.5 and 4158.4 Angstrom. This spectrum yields -3.8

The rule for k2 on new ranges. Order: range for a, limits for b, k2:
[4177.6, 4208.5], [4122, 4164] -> -2.8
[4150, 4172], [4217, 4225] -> -2.8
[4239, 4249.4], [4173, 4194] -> -3.3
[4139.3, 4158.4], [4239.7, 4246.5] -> -2.9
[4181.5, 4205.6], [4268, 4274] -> -3.5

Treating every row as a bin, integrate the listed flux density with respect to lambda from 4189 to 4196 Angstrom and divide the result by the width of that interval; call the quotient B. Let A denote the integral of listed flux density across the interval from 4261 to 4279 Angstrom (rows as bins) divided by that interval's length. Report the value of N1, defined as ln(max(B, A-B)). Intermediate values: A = 3.21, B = 3.01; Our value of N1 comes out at 1.10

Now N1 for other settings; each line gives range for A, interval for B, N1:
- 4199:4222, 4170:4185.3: 0.99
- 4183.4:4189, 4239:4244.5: 1.13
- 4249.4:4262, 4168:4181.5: 1.02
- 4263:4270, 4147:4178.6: 1.13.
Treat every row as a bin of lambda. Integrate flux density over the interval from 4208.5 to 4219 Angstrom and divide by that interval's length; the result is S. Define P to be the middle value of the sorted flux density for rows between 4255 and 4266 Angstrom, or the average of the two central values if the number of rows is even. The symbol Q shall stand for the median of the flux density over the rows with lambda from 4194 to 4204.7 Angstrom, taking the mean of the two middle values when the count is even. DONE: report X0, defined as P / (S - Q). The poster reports 7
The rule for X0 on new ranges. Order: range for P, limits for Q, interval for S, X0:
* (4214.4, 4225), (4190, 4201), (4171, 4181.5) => -11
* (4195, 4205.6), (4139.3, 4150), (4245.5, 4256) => 8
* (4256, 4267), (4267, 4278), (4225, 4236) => 23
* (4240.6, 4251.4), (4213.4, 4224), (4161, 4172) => 78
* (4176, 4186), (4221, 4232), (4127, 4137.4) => 9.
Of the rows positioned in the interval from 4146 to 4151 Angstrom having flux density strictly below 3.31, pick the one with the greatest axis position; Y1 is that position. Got 4150.31 Angstrom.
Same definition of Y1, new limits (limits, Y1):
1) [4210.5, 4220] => 4216.78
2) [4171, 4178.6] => 4178.12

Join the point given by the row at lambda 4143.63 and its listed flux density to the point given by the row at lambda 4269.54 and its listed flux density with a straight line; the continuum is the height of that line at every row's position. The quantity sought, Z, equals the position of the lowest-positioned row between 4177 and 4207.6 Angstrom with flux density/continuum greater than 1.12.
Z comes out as 4193.54 Angstrom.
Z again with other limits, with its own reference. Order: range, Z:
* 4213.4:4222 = 4213.87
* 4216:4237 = 4217.75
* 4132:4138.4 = 4136.95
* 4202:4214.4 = 4205.14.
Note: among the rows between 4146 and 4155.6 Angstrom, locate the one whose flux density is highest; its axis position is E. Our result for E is 4155.09 Angstrom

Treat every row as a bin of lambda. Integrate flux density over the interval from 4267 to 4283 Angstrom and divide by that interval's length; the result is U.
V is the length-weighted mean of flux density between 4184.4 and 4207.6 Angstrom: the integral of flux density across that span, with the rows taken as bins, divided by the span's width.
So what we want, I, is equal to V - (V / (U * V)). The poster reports 2.75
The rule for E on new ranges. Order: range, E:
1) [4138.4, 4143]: 4141.72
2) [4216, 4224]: 4217.75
